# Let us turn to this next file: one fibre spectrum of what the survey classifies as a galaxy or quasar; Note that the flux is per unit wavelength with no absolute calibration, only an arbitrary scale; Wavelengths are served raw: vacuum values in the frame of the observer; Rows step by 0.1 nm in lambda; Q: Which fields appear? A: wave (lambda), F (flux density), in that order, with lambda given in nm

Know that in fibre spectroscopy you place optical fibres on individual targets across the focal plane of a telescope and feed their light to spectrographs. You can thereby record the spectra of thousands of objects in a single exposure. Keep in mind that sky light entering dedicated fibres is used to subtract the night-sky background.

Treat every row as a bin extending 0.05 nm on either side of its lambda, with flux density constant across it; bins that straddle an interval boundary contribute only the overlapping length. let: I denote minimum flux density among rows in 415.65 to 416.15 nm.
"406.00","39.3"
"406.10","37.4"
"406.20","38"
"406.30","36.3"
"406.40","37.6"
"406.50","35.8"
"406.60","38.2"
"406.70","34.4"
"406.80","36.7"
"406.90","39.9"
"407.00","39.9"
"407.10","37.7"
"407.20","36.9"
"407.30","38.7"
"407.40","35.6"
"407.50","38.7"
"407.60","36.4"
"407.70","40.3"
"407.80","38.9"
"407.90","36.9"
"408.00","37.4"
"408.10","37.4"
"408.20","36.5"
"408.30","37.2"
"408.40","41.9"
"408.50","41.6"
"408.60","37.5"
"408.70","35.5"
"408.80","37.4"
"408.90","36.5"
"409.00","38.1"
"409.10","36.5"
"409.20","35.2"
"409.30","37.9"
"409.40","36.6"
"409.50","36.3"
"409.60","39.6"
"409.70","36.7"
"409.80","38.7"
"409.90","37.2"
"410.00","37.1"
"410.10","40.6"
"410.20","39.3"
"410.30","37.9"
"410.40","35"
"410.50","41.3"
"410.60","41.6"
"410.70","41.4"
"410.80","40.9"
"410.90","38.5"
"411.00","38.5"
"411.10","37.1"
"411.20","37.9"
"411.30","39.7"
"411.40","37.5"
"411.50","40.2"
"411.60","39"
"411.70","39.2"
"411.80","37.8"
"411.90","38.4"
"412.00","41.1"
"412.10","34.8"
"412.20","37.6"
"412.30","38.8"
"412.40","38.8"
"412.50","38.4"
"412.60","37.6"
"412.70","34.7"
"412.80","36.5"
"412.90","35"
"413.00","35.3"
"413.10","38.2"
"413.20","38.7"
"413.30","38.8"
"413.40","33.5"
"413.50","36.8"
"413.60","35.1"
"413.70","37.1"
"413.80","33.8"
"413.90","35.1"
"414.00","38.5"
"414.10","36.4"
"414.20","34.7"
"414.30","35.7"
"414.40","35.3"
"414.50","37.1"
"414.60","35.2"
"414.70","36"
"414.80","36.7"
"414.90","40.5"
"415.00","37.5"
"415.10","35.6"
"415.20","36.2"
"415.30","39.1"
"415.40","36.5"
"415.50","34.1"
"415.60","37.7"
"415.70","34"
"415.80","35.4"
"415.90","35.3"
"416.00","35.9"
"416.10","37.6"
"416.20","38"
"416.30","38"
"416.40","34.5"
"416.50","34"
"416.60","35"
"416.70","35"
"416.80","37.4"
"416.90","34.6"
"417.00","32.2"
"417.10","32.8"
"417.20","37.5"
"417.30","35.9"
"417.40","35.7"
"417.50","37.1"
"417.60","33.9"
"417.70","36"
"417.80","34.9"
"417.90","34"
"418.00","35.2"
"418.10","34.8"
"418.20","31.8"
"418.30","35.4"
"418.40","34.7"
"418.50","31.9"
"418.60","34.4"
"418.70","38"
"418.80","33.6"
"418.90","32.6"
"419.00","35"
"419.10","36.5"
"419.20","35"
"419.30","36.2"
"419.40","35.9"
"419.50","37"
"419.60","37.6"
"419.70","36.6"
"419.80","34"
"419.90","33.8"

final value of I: 34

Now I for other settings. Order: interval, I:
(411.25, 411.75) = 37.5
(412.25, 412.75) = 34.7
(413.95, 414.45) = 34.7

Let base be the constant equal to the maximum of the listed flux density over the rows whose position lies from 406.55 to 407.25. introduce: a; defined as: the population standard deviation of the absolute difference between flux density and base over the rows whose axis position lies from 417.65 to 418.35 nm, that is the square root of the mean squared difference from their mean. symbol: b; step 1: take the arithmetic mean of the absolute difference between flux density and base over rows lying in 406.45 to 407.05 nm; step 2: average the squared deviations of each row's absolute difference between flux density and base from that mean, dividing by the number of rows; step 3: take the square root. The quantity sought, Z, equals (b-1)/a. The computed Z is 0.82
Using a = 1.3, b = 2.0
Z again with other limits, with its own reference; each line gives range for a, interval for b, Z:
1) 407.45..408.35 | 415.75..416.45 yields 0.33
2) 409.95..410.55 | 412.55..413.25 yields 0.34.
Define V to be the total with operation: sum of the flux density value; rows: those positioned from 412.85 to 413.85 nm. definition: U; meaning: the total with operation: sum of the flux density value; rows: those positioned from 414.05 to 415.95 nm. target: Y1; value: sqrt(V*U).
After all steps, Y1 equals 500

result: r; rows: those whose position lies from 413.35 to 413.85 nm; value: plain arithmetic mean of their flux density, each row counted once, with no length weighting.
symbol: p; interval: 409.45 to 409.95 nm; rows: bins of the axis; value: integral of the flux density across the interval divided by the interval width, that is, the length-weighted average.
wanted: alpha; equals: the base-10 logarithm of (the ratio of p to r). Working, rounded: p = 37.7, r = 35.3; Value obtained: 0.029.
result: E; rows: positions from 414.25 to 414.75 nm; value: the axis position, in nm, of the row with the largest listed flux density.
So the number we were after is 414.50 nm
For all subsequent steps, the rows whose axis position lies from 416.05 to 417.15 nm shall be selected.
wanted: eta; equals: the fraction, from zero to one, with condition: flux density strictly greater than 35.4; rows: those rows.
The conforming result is 0.36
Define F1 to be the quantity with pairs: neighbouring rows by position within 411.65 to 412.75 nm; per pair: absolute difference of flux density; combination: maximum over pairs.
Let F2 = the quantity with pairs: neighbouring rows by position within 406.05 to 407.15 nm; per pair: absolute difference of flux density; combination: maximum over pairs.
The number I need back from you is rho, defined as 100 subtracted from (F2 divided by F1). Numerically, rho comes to -99.4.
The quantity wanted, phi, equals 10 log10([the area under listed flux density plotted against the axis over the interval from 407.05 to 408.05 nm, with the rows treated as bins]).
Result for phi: 15.8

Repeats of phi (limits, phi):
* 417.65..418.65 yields 15.4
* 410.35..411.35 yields 15.9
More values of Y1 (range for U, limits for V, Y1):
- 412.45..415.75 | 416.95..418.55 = 816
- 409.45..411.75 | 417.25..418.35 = 586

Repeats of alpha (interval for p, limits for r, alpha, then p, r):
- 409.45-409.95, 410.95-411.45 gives -0.005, 37.7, 38.1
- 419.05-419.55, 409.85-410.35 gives -0.027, 36.1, 38.4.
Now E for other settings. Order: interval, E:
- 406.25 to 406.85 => 406.60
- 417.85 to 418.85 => 418.70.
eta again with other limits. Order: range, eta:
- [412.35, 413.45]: 0.64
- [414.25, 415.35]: 0.82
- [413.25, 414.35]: 0.55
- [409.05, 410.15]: 0.91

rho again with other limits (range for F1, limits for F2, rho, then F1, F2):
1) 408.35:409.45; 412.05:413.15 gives -99.3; 4.1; 2.9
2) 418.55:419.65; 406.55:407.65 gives -99.1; 4.4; 3.8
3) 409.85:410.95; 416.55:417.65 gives -99.3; 6.3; 4.7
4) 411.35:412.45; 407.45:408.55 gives -99.3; 6.3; 4.7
